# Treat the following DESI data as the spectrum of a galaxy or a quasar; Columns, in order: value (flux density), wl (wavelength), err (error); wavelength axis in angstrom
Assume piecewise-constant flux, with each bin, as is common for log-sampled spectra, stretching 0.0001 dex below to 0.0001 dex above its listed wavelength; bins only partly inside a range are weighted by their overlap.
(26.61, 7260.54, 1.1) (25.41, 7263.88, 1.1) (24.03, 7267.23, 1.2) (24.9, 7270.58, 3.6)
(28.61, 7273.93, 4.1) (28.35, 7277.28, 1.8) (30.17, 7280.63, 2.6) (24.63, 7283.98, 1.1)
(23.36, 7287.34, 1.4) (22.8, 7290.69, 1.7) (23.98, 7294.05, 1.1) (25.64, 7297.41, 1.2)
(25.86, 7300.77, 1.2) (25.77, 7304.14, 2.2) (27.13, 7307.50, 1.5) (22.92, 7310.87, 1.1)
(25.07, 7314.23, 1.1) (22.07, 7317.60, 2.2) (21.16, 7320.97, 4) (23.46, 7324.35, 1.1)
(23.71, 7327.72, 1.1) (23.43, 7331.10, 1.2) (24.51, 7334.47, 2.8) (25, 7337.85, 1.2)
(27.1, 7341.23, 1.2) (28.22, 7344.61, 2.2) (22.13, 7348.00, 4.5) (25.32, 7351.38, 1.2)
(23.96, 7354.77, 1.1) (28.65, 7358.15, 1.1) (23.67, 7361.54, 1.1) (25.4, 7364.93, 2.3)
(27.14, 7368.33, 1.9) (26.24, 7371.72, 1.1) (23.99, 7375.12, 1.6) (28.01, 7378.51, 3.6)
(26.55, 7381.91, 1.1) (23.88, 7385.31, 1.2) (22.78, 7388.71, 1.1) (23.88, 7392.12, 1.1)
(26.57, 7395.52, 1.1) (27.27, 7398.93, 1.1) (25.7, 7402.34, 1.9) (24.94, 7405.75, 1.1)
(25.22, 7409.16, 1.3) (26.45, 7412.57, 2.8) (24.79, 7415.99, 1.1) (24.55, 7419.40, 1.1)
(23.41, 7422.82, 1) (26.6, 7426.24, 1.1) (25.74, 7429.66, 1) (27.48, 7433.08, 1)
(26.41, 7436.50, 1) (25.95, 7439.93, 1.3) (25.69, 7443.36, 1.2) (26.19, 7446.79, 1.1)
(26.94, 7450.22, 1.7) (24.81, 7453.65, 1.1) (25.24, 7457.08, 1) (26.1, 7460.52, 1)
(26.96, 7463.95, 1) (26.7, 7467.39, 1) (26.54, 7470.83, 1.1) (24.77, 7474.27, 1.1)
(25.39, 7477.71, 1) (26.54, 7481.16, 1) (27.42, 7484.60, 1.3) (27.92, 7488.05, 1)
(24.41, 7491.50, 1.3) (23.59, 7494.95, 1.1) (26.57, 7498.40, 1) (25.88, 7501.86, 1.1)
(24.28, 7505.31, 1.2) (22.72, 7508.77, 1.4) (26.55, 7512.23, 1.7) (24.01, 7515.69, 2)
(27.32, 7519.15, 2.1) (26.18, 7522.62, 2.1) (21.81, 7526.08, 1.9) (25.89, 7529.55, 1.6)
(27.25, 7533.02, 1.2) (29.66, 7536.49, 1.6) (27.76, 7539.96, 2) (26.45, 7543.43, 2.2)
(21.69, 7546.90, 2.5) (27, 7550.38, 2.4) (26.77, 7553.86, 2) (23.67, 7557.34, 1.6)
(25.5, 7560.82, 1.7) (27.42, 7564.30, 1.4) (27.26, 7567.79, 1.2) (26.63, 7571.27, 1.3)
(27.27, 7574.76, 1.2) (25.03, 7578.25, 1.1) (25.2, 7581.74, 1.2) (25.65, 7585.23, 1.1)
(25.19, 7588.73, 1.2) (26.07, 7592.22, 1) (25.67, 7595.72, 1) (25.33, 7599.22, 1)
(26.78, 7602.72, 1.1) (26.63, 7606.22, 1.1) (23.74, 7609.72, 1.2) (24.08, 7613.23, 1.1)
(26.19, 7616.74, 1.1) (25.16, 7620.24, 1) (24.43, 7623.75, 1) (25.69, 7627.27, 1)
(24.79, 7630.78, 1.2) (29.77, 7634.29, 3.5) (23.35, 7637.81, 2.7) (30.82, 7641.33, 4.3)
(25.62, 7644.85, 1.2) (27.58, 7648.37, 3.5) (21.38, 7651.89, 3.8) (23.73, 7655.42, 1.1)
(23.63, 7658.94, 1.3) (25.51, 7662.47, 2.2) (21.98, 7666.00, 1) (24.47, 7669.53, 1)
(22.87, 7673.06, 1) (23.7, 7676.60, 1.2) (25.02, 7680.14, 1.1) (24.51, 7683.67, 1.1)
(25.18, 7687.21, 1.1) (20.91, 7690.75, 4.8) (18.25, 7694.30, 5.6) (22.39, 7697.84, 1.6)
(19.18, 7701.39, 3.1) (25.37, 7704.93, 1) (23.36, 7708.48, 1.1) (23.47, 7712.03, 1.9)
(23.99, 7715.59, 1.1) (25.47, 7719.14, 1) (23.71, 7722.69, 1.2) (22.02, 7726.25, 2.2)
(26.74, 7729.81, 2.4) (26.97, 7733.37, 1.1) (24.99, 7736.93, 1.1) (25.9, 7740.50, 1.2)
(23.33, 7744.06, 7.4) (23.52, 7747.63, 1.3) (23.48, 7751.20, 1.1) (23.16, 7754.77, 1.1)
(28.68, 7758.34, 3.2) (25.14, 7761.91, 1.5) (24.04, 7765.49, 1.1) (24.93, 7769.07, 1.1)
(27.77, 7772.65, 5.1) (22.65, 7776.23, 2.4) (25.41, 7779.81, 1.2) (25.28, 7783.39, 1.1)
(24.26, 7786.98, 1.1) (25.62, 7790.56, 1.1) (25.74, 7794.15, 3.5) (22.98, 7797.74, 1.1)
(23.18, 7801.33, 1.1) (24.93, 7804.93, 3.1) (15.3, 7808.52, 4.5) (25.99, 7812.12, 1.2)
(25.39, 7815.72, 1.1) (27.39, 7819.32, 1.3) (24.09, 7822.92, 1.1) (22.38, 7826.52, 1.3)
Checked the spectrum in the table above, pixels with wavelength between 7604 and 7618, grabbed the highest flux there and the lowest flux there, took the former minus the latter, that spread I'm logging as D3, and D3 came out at 2.9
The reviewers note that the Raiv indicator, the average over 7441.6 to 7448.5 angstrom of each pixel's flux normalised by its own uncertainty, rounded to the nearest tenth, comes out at 22.6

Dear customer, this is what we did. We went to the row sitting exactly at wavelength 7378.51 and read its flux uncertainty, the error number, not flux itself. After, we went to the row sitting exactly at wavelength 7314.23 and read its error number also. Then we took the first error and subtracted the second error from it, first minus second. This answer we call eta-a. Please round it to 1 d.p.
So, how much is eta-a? 2.5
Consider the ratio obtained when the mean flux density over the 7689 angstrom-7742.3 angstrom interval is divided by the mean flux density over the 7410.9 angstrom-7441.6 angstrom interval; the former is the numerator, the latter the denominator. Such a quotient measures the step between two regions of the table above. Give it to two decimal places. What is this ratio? 0.91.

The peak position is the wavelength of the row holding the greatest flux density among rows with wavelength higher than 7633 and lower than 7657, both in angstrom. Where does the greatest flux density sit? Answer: 7641.33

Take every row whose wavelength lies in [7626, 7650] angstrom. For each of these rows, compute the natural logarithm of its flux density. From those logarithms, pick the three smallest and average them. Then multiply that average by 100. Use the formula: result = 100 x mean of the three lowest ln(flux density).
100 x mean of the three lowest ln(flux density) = 320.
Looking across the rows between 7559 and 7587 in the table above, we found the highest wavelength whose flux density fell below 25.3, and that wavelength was 7581.74 angstrom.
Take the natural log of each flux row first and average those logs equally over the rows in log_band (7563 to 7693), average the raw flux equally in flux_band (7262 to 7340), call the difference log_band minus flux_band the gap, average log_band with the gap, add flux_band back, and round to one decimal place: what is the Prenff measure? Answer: 15.7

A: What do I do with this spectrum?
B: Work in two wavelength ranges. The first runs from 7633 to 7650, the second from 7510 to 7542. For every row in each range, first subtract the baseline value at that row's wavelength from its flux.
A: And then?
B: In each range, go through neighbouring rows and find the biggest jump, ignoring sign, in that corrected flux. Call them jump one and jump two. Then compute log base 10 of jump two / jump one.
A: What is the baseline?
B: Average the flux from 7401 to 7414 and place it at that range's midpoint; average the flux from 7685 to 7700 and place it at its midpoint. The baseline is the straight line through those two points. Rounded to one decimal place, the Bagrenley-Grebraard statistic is -0.2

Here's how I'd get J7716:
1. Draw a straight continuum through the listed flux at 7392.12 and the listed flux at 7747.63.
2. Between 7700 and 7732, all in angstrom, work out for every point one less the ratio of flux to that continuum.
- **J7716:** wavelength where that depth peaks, 7701.39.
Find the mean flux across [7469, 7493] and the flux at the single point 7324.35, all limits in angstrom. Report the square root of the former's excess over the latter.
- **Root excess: 1.6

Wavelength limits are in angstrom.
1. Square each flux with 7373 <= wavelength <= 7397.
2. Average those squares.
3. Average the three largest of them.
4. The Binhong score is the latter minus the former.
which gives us 99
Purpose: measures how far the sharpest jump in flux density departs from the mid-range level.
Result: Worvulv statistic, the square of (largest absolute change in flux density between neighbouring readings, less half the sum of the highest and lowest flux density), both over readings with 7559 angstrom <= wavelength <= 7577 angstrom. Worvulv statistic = 602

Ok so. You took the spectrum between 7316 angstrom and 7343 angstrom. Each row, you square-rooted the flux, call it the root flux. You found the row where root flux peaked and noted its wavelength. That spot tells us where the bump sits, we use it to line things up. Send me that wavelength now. 7341.23 angstrom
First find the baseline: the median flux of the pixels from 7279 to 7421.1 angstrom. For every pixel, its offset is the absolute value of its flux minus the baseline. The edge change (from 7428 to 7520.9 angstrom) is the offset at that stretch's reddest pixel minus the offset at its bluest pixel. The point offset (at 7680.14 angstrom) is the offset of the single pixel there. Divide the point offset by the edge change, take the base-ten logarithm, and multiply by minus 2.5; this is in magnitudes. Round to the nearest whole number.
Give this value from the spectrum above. 4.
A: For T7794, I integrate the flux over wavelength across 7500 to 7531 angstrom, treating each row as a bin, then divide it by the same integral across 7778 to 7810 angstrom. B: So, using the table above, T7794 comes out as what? 1.02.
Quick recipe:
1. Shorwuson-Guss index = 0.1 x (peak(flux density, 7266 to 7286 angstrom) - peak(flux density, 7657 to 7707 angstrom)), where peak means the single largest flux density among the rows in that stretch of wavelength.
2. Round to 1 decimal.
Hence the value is 0.5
